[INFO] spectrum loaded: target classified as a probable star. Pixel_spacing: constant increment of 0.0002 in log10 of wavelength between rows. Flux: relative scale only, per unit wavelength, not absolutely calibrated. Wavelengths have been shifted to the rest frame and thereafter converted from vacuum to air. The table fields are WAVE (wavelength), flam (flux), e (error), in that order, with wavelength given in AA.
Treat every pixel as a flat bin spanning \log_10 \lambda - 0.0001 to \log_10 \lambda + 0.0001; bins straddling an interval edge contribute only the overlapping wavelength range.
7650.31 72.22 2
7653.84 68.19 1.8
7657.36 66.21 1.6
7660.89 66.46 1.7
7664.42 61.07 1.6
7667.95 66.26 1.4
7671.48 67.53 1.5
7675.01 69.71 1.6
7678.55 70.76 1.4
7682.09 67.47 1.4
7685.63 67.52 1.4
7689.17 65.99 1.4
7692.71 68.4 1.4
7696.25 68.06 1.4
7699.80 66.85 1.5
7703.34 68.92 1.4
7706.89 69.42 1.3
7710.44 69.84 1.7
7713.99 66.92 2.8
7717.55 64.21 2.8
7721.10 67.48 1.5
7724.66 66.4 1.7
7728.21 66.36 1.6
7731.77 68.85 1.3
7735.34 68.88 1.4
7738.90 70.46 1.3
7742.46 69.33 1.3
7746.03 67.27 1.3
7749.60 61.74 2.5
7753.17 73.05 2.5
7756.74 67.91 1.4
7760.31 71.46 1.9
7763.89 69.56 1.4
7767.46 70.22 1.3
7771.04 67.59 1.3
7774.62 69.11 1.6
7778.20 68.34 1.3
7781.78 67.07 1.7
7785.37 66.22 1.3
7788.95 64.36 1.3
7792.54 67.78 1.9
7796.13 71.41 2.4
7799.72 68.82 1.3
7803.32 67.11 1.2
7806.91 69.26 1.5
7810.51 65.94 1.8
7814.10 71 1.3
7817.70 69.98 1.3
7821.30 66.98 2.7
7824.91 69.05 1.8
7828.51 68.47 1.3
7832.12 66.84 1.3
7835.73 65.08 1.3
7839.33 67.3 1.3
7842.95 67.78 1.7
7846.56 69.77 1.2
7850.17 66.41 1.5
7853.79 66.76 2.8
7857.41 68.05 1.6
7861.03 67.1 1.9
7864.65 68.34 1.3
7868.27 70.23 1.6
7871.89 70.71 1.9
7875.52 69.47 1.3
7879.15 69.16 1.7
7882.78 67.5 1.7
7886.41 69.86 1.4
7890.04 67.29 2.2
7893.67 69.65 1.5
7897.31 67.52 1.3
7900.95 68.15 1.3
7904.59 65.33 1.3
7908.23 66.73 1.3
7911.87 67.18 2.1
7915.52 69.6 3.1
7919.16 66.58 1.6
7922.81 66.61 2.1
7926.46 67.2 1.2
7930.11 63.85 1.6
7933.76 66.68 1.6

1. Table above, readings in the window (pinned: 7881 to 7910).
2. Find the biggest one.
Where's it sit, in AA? 7886.41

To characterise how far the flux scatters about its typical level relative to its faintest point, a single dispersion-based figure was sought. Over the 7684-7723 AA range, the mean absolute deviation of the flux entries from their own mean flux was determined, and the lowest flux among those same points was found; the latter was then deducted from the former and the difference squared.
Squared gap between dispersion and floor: 3969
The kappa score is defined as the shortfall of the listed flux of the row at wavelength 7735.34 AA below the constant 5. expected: -63.9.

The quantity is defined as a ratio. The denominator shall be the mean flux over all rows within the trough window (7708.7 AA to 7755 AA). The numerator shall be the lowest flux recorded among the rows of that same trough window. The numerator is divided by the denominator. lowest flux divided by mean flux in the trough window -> 0.911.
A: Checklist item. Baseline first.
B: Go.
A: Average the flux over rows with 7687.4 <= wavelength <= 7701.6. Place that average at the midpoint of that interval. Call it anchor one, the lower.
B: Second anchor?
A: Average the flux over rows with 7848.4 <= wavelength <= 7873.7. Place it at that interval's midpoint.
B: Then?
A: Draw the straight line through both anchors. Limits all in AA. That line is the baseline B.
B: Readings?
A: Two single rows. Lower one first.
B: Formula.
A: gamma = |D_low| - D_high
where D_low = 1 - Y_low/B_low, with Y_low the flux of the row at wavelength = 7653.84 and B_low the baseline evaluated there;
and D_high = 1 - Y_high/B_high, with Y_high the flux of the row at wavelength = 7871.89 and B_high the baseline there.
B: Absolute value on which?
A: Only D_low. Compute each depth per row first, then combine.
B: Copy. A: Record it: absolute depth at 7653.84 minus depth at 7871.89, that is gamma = 0.05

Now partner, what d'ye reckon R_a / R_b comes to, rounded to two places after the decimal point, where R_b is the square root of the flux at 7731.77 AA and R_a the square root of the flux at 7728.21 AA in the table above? 0.98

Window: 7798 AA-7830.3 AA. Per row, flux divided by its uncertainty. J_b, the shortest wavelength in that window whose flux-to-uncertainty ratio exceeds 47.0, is 7799.72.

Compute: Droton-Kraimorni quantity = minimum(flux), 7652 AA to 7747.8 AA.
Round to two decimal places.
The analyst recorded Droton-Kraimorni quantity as 61.07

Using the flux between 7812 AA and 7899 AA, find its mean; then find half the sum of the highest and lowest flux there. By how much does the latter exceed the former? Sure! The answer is -0.3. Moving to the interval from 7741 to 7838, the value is -0.8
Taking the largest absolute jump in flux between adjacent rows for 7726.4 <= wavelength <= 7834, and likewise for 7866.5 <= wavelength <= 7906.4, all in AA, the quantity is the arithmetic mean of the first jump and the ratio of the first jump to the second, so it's 7.7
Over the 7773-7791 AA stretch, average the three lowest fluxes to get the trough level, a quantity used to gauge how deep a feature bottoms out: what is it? 65.9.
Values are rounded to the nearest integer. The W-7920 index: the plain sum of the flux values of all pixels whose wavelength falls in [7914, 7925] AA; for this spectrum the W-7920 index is 203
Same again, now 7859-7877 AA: 346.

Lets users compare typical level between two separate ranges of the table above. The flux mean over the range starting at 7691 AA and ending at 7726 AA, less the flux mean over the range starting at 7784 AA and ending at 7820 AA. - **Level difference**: -0.5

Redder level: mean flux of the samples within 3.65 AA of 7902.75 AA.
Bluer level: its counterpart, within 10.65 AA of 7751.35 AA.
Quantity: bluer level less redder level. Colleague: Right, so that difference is 1.7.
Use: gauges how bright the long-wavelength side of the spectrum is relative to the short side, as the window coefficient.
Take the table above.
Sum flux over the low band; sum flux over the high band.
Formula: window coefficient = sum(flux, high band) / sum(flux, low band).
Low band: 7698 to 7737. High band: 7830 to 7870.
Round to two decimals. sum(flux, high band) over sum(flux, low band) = 1.00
